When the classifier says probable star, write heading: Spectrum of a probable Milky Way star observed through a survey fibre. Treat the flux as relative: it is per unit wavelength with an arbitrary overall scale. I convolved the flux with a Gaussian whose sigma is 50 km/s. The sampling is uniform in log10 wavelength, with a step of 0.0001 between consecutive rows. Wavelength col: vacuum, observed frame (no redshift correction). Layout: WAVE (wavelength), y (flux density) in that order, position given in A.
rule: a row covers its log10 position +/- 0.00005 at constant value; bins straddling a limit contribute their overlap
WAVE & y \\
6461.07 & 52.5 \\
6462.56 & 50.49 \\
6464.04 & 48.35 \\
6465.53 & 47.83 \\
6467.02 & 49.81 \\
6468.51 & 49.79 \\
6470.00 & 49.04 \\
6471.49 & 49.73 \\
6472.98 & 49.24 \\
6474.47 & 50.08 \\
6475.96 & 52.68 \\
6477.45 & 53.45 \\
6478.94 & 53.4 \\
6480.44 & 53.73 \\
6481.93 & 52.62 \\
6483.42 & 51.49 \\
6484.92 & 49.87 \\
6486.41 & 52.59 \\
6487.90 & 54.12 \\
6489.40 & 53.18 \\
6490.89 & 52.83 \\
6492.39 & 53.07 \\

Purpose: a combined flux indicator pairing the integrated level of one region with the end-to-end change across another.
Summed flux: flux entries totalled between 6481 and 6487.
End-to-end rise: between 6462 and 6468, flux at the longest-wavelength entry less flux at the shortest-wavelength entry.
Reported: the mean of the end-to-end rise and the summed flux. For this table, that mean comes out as 102.9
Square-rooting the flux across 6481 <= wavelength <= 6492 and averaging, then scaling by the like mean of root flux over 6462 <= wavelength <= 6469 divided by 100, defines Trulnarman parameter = 0.508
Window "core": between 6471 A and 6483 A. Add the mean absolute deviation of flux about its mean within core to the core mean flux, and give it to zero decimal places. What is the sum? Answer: 54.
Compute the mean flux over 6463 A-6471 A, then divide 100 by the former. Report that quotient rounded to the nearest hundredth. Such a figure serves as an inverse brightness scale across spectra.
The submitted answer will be 2.04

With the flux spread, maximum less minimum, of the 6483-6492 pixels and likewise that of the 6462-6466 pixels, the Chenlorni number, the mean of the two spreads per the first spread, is 0.81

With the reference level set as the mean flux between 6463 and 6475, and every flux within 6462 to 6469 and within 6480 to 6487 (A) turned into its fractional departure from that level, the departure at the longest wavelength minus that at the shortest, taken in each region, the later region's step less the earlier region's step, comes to -0.01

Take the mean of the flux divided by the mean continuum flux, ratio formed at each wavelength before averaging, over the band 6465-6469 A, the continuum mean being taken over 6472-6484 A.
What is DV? 0.94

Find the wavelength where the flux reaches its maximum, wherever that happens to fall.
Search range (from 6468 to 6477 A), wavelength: 6475.96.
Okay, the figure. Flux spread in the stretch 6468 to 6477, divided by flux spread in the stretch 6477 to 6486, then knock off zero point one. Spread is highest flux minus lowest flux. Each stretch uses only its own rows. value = 0.84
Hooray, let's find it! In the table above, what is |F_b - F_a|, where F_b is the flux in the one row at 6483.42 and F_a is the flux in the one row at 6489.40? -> 1.7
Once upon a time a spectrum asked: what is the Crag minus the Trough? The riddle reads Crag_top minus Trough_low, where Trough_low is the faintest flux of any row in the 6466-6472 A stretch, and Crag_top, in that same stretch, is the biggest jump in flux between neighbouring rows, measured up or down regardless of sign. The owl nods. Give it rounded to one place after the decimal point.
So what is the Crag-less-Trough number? -48.3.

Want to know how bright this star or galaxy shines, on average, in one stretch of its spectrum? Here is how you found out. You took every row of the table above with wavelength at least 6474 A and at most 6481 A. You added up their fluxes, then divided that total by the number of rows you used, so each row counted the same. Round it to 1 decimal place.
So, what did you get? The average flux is 52.7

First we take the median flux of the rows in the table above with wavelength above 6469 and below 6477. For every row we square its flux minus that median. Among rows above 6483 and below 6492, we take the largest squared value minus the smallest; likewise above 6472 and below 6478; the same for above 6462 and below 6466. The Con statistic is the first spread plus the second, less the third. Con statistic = 30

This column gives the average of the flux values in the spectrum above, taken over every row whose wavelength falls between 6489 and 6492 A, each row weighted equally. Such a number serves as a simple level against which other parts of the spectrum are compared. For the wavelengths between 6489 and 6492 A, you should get 53.0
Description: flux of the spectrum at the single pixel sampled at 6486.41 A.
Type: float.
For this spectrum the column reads 52.59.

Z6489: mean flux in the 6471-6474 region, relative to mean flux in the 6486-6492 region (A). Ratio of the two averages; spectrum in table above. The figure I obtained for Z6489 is 0.931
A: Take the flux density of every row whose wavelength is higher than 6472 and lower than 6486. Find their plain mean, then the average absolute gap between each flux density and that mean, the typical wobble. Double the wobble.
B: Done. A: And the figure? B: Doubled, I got 3.0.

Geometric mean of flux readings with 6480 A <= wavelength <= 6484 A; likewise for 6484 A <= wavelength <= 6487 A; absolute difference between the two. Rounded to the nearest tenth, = 1.4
